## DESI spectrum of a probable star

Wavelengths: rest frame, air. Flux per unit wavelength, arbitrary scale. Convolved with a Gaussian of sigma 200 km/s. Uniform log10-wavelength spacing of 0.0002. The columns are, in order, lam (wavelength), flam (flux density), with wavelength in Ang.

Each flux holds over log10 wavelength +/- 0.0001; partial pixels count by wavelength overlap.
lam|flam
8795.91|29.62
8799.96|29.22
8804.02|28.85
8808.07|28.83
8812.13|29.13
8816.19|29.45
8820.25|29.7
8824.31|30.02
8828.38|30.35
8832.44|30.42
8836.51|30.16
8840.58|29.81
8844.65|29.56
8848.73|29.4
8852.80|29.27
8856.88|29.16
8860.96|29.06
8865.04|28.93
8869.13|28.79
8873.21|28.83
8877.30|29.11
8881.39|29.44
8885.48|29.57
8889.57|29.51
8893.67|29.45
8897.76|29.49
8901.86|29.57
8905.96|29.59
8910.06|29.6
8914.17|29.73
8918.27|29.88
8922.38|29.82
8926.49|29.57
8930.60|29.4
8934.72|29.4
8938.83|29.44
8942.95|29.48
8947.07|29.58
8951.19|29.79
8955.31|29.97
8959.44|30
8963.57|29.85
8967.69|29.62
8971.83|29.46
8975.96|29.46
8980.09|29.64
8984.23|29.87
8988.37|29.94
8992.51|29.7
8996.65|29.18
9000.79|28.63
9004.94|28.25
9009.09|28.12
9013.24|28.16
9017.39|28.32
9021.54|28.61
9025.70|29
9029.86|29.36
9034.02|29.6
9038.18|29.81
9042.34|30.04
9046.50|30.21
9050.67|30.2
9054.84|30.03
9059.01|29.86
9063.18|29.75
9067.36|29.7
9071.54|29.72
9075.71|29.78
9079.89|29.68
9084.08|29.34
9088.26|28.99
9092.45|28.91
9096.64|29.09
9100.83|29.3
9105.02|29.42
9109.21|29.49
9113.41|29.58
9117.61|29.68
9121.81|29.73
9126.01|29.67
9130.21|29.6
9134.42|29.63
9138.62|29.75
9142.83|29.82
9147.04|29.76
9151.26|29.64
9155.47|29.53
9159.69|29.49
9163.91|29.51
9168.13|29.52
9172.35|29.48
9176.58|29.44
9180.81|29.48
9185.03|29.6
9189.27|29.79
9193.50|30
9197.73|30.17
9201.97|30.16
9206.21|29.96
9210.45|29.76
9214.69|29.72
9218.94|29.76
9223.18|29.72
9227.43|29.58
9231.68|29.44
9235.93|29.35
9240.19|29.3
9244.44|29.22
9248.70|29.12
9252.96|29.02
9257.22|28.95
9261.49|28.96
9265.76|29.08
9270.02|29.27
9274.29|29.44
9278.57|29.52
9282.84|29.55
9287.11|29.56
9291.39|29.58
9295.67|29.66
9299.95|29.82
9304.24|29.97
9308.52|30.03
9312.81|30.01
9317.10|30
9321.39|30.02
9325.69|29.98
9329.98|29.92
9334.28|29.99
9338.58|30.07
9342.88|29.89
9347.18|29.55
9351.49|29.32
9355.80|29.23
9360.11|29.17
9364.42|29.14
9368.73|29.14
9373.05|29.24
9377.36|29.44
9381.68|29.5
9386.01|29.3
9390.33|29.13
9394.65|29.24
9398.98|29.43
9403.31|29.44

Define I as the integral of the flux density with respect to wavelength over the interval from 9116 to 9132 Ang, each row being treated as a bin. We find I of 475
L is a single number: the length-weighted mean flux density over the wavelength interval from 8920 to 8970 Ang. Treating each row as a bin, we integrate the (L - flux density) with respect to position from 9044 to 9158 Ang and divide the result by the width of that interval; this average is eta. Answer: 0.03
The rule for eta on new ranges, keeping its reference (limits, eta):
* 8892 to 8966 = 0.01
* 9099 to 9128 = 0.10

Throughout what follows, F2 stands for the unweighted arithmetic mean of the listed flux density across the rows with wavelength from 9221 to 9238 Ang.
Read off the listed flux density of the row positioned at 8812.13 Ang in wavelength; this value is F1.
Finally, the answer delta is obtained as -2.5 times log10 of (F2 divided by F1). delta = -0.015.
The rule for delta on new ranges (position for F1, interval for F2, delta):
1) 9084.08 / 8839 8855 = -0.006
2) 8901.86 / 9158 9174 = 0.003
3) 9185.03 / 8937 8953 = 0.001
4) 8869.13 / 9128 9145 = -0.034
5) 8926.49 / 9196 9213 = -0.016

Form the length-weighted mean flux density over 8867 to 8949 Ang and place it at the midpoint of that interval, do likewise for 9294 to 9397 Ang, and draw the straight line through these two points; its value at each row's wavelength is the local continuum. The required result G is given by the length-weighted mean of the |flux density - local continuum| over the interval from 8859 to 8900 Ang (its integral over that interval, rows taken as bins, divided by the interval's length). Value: 0.27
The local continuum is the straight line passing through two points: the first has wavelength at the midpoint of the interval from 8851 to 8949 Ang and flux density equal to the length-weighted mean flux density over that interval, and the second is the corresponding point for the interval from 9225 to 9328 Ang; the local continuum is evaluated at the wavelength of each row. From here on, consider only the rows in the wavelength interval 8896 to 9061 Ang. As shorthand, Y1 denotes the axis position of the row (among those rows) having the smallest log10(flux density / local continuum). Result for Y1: 9009.09 Ang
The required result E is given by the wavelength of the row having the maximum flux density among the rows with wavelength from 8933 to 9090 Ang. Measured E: 9046.50 Ang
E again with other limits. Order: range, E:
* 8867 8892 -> 8885.48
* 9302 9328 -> 9308.52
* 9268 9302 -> 9299.95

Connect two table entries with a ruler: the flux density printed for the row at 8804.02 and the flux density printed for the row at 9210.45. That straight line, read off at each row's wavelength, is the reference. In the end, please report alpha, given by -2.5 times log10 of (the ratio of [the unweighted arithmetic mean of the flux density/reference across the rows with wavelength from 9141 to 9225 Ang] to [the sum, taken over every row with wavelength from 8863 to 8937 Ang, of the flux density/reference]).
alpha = 3.2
